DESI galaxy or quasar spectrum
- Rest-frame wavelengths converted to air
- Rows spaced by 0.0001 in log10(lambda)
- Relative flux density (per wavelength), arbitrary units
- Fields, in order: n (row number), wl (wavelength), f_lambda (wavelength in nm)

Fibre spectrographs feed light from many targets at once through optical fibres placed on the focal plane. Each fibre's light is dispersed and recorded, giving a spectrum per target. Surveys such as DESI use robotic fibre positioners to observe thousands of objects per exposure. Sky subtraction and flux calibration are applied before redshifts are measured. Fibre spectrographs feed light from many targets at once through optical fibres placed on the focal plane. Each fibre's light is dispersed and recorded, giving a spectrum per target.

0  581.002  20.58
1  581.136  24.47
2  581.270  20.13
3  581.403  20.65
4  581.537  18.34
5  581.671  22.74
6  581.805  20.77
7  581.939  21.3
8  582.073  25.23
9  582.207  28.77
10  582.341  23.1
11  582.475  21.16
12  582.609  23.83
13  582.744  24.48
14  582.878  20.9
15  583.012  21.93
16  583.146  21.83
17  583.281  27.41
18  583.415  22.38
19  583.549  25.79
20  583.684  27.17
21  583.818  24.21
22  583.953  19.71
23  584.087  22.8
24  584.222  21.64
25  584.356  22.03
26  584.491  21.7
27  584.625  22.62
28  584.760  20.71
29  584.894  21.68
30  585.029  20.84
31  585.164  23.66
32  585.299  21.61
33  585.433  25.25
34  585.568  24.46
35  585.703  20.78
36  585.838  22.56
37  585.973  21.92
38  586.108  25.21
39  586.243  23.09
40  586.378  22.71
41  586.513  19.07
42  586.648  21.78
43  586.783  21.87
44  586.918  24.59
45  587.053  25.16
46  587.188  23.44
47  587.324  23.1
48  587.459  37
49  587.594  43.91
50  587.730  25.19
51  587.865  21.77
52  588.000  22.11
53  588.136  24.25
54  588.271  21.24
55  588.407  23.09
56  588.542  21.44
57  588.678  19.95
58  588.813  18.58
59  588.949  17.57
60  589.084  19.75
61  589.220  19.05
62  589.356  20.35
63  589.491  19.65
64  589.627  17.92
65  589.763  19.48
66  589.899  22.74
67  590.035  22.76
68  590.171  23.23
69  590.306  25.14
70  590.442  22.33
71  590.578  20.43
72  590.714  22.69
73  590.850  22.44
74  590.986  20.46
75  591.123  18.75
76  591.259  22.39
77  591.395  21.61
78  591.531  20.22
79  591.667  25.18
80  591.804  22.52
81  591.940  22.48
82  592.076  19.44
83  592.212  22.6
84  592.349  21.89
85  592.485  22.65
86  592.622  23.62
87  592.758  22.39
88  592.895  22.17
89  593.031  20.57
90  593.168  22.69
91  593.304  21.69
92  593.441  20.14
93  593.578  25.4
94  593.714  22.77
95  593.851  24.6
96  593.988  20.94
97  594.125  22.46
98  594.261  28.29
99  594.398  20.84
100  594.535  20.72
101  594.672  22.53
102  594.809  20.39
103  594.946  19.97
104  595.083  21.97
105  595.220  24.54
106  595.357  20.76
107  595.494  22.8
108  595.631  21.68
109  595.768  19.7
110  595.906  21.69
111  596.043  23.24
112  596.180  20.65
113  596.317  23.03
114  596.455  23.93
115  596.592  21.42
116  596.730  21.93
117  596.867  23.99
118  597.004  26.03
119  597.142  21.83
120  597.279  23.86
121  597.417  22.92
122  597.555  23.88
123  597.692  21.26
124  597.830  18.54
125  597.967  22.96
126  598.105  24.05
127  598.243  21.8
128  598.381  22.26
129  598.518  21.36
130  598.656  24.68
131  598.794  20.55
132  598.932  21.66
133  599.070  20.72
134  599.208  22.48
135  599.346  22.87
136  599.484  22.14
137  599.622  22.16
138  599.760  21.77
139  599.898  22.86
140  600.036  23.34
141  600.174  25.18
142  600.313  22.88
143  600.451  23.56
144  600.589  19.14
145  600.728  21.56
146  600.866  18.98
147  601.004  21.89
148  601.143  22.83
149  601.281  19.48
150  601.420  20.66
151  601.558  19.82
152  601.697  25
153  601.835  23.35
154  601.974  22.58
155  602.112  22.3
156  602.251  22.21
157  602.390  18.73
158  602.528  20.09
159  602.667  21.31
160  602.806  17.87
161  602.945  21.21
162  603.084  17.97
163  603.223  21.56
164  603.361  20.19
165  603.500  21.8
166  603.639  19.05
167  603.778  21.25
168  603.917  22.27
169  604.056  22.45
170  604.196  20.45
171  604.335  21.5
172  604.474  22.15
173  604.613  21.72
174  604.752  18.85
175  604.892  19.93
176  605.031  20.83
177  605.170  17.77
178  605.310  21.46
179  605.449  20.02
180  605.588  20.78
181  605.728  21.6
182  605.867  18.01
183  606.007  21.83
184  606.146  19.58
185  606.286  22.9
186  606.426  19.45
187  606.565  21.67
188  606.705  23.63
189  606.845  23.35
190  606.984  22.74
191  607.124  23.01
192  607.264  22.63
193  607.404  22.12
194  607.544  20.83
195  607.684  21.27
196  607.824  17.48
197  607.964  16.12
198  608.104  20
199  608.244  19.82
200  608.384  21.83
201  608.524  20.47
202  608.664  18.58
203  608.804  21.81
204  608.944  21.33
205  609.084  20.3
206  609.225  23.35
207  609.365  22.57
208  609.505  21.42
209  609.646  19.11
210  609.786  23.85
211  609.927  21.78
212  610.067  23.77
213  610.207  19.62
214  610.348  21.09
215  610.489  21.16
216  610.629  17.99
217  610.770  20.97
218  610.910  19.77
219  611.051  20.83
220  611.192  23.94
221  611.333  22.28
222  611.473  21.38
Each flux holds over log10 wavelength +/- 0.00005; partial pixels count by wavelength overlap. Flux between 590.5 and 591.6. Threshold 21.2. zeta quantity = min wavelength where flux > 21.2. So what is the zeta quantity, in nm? 590.714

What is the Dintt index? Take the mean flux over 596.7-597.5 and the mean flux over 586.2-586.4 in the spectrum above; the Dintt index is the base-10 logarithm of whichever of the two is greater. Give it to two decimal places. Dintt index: 1.37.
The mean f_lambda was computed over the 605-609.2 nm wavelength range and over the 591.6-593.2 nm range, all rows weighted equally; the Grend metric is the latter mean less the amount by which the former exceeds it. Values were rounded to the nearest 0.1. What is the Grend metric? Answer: 23.9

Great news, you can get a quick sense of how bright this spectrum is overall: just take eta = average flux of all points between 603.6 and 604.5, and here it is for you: 21.3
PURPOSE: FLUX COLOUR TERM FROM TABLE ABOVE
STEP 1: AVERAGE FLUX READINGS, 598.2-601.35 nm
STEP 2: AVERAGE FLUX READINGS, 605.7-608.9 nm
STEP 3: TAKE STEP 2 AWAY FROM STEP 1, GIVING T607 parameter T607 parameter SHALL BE 1.1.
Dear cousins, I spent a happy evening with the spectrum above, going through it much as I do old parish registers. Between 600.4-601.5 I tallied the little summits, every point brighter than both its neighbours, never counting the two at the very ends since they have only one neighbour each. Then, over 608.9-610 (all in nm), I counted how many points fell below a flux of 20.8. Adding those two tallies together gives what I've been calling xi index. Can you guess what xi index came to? 4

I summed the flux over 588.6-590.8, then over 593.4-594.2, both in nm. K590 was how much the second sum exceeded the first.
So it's -195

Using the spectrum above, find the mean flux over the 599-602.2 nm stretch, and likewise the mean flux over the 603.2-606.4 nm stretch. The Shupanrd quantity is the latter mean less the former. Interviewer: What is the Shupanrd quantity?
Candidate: -1.3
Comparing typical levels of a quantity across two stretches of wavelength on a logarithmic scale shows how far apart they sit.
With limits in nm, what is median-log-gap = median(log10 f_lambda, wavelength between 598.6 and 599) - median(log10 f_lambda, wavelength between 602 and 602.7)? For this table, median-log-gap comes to 0.007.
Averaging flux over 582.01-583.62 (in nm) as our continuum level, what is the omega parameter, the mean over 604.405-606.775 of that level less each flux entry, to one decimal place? 3.2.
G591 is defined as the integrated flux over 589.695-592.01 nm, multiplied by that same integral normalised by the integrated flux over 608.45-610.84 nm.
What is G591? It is 51.6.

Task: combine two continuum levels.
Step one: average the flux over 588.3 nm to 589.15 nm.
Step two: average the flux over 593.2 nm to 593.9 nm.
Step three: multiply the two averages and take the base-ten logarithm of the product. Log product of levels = 2.66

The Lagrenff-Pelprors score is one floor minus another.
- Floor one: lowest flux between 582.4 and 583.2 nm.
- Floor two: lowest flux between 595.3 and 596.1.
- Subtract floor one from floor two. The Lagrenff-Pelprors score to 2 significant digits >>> -1.2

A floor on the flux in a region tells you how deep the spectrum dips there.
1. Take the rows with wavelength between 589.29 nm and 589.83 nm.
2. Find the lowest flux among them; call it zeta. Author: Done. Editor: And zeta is 17.92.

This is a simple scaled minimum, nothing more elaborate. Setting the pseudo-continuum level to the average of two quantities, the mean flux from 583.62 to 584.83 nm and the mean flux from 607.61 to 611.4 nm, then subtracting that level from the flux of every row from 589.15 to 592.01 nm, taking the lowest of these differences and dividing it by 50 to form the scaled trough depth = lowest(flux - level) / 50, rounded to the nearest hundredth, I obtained -0.08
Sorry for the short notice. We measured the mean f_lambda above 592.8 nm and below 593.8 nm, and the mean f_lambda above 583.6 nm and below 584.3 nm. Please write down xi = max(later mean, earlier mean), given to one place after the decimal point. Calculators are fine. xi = 23.1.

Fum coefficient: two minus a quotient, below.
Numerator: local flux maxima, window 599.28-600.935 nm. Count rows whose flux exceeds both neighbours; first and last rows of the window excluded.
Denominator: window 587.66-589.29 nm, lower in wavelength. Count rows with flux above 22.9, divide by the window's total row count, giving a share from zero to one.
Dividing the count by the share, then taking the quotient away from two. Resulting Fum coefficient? -14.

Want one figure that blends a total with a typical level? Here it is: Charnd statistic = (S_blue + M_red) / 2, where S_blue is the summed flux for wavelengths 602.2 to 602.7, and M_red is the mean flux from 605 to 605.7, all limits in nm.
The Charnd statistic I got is 51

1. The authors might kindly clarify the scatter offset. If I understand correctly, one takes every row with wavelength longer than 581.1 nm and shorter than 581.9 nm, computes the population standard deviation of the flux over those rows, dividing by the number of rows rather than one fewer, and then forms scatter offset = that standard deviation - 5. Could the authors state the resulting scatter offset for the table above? -3.05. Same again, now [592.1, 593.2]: -4.19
